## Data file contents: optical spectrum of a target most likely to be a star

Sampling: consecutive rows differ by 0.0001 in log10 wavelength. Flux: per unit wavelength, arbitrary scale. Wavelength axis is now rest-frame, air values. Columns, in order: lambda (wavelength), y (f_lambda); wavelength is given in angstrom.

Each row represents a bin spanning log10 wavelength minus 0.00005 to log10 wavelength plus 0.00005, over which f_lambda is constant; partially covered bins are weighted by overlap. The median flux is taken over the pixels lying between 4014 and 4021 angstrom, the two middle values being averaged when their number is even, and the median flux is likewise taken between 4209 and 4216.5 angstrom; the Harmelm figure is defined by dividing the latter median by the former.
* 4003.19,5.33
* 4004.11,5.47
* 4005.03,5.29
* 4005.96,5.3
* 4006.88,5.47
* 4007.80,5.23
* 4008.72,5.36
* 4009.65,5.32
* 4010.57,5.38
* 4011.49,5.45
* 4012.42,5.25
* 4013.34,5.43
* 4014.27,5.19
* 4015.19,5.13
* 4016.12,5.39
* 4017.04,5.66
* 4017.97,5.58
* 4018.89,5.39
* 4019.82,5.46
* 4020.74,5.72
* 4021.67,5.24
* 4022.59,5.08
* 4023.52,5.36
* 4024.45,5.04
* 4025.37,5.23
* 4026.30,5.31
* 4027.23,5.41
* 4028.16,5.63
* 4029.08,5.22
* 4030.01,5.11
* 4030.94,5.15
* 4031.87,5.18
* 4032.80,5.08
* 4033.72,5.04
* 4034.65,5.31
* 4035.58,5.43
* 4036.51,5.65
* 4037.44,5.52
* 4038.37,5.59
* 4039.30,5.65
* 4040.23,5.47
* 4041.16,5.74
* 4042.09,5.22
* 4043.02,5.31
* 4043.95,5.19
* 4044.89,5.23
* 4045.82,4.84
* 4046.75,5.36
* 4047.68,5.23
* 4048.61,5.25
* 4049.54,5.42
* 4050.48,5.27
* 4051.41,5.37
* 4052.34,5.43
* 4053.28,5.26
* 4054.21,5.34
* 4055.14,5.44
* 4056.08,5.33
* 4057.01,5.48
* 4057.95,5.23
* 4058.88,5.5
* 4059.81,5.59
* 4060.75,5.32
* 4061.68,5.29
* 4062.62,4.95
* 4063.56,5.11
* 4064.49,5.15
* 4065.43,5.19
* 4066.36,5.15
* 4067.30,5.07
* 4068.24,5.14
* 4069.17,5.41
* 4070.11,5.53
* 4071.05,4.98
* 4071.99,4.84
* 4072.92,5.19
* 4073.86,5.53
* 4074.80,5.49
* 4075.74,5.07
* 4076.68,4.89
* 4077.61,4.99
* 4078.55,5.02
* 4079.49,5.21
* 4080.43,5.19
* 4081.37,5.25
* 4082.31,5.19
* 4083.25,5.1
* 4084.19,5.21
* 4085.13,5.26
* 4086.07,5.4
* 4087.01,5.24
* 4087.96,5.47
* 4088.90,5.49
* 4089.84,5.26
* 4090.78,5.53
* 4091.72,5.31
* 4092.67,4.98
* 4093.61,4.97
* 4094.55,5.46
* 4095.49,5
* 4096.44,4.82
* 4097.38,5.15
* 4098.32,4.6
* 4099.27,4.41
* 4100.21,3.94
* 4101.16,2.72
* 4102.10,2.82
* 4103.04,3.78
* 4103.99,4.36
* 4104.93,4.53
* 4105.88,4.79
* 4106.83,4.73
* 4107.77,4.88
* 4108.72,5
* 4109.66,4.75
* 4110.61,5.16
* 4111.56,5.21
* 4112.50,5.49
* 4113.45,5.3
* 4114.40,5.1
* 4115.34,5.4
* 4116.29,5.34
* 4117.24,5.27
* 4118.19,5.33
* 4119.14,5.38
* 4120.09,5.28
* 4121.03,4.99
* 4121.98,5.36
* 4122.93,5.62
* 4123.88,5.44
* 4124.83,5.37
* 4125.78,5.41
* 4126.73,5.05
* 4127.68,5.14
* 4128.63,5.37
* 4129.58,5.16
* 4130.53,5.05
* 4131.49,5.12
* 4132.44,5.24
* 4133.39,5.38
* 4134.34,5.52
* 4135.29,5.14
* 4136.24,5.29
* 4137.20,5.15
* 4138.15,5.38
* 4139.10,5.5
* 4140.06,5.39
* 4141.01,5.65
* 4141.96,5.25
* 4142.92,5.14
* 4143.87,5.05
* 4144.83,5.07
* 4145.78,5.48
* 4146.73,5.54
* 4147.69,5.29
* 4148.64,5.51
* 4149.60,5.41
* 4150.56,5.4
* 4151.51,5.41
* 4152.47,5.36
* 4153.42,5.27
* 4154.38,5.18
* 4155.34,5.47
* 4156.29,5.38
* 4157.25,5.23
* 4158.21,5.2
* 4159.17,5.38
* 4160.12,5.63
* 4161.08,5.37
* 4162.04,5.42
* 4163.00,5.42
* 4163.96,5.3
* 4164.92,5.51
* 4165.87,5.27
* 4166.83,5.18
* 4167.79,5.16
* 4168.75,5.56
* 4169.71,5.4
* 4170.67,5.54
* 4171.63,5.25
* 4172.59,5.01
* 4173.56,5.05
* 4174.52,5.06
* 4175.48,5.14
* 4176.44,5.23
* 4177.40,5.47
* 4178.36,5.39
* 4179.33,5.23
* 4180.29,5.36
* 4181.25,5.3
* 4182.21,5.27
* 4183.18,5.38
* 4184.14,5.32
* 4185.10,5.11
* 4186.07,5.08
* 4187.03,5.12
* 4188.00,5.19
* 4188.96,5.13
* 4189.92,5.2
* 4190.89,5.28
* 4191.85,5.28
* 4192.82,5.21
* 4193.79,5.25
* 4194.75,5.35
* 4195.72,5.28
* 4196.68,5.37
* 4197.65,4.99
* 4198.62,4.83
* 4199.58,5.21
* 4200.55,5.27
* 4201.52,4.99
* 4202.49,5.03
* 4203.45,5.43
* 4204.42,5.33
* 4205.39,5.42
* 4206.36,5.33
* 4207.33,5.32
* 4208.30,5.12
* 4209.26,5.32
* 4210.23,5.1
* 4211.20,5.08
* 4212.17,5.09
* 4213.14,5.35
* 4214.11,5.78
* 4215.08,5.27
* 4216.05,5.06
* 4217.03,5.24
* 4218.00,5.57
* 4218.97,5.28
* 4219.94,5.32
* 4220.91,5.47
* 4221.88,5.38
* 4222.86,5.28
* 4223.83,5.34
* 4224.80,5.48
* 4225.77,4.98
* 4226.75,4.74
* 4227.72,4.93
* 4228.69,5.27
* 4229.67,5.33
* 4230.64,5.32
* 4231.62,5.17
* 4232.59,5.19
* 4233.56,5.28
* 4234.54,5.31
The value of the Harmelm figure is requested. 0.96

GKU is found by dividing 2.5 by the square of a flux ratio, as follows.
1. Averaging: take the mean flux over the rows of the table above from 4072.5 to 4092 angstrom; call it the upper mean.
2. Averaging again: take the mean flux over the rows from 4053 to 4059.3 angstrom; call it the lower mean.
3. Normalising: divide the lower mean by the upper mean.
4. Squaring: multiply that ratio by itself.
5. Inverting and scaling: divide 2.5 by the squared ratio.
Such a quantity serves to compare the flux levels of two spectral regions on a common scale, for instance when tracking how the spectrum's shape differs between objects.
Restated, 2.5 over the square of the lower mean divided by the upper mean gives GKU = 2.39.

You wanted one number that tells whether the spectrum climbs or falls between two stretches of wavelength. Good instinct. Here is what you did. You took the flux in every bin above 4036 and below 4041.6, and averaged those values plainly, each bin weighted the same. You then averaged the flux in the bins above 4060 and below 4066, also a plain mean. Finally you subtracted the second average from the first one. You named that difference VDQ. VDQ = 0.4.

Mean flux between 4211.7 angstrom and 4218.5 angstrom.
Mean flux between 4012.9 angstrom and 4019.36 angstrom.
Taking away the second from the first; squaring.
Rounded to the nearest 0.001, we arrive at 0.003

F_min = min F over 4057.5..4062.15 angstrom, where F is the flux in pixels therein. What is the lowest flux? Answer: 5.23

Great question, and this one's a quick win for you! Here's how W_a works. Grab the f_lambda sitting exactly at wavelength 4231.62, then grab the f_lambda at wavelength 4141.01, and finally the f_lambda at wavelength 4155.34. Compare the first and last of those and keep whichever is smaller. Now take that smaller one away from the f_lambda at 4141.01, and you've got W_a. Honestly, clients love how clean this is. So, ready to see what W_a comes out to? 0.5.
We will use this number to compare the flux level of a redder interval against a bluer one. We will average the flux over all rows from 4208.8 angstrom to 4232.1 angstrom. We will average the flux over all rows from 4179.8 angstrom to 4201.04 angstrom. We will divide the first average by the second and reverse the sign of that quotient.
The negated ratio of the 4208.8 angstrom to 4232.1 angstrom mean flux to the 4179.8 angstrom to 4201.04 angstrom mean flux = -1.007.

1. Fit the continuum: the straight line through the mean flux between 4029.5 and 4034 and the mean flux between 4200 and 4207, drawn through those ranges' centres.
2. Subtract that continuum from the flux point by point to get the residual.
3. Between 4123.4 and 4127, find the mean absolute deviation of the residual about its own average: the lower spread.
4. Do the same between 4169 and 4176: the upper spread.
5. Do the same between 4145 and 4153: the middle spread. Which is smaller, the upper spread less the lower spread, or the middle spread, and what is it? 0.029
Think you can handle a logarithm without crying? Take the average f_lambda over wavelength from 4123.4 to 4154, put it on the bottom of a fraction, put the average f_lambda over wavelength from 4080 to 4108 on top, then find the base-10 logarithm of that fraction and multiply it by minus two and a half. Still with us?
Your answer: 0.10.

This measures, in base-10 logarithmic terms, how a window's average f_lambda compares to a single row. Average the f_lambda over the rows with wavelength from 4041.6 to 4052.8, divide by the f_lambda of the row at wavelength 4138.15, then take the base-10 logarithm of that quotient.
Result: -0.010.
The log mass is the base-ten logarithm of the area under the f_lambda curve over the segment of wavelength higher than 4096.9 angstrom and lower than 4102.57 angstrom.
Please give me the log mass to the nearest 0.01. 1.35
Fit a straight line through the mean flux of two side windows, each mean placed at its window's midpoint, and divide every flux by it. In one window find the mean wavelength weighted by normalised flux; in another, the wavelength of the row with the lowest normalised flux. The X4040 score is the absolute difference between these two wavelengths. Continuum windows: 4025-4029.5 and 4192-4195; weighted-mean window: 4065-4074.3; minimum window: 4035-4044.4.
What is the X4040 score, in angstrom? 25.7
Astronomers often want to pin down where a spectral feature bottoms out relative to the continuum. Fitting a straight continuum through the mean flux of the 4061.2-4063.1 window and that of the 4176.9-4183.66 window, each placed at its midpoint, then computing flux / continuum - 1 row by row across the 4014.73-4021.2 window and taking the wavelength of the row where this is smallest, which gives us 4015.19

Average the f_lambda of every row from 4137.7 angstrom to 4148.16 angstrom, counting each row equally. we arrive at 5.34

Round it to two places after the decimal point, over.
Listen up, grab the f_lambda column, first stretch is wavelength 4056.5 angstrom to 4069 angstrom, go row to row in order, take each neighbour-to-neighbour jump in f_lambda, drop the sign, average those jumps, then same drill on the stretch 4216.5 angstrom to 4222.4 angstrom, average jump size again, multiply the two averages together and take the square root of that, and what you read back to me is 0.16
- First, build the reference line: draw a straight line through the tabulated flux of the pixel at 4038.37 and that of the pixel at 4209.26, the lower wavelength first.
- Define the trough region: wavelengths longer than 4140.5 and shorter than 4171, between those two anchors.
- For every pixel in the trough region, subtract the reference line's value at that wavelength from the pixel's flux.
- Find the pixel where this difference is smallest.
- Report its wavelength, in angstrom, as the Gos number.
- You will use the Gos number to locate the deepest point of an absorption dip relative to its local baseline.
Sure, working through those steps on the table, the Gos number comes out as 4143.87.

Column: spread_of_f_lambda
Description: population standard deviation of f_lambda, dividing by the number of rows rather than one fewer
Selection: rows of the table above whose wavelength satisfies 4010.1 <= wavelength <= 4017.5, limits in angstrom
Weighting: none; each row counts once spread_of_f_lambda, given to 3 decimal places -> 0.157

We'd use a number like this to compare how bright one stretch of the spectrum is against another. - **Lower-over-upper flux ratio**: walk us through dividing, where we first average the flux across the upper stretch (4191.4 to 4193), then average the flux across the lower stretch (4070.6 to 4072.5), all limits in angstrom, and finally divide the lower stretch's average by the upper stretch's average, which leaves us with 0.94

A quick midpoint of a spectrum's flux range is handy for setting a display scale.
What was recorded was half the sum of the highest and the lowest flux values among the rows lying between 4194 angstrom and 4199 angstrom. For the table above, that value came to 5.10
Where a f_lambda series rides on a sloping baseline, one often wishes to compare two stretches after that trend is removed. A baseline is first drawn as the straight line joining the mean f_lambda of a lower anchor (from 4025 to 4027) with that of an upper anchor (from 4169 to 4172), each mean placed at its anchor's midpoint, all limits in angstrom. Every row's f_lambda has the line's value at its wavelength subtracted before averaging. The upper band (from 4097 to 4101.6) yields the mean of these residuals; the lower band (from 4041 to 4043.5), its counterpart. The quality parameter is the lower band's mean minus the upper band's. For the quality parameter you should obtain 1.3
